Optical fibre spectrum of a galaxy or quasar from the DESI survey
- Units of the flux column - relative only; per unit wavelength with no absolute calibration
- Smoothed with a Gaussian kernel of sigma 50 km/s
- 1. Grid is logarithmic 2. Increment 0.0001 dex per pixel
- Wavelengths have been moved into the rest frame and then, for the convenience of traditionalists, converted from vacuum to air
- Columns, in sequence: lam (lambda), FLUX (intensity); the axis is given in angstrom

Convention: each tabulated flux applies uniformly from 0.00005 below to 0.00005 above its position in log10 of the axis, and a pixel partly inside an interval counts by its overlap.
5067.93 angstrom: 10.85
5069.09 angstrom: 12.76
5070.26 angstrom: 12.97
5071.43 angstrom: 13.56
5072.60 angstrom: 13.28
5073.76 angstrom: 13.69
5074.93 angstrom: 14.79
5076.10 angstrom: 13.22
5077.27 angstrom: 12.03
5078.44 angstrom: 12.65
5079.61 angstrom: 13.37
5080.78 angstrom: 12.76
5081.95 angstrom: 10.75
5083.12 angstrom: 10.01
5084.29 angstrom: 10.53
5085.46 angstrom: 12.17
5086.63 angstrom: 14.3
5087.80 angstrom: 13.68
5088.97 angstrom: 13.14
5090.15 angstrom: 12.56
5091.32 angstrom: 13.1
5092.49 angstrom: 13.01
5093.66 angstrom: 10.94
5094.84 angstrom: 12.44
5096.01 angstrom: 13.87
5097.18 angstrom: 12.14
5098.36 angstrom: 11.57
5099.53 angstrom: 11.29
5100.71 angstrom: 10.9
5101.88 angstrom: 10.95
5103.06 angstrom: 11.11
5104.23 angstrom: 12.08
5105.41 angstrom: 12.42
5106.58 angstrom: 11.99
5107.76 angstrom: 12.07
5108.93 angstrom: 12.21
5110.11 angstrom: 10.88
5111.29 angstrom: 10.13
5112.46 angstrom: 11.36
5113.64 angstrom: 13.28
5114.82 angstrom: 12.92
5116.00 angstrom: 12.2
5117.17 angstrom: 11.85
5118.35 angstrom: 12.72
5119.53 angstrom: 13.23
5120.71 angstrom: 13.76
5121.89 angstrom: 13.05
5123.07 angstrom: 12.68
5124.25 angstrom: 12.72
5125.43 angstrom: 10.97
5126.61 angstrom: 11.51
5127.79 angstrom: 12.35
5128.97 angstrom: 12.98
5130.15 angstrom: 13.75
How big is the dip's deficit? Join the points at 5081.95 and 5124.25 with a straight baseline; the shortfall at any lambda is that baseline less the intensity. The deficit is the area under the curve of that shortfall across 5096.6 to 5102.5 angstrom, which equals 1.2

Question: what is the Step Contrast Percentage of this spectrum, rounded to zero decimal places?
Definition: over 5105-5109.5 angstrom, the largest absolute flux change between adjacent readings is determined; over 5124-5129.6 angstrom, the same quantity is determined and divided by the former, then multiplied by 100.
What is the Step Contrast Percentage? 407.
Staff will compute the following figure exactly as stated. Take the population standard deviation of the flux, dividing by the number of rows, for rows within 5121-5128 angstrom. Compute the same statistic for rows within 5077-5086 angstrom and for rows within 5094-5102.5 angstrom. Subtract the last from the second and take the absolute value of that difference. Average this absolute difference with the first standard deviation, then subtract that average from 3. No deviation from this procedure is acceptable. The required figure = 2.55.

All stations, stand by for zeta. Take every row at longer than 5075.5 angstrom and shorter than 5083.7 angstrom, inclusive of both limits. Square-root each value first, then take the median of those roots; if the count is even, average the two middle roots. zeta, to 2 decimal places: 3.56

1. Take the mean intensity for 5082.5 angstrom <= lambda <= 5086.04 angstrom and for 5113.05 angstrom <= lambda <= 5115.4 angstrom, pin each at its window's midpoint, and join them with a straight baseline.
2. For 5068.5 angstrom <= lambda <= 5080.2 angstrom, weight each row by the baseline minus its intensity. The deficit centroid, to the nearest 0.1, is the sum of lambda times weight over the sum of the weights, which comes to 5074.0 angstrom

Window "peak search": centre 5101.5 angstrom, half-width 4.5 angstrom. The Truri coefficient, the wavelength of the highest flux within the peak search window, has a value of 5105.41 angstrom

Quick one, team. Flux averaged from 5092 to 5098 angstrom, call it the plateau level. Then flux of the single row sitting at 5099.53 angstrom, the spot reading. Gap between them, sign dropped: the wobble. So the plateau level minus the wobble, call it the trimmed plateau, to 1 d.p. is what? 11.3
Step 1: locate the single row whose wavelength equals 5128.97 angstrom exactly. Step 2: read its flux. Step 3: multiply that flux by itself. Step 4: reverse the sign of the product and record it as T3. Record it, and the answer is -168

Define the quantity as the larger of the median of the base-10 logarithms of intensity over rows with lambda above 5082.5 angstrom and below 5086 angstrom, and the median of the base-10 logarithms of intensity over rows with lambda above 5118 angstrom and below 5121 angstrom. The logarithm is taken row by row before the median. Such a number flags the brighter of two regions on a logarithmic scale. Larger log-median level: 1.12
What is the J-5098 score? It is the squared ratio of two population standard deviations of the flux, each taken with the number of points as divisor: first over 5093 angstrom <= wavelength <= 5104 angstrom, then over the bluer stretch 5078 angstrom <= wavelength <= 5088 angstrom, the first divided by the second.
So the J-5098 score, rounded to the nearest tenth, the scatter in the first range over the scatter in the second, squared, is 0.4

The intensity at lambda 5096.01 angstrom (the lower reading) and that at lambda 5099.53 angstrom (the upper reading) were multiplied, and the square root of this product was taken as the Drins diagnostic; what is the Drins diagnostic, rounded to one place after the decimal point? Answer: 12.5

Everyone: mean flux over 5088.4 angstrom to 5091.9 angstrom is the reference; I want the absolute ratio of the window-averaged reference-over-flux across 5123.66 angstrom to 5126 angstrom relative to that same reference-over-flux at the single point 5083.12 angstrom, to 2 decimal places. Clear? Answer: 0.85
